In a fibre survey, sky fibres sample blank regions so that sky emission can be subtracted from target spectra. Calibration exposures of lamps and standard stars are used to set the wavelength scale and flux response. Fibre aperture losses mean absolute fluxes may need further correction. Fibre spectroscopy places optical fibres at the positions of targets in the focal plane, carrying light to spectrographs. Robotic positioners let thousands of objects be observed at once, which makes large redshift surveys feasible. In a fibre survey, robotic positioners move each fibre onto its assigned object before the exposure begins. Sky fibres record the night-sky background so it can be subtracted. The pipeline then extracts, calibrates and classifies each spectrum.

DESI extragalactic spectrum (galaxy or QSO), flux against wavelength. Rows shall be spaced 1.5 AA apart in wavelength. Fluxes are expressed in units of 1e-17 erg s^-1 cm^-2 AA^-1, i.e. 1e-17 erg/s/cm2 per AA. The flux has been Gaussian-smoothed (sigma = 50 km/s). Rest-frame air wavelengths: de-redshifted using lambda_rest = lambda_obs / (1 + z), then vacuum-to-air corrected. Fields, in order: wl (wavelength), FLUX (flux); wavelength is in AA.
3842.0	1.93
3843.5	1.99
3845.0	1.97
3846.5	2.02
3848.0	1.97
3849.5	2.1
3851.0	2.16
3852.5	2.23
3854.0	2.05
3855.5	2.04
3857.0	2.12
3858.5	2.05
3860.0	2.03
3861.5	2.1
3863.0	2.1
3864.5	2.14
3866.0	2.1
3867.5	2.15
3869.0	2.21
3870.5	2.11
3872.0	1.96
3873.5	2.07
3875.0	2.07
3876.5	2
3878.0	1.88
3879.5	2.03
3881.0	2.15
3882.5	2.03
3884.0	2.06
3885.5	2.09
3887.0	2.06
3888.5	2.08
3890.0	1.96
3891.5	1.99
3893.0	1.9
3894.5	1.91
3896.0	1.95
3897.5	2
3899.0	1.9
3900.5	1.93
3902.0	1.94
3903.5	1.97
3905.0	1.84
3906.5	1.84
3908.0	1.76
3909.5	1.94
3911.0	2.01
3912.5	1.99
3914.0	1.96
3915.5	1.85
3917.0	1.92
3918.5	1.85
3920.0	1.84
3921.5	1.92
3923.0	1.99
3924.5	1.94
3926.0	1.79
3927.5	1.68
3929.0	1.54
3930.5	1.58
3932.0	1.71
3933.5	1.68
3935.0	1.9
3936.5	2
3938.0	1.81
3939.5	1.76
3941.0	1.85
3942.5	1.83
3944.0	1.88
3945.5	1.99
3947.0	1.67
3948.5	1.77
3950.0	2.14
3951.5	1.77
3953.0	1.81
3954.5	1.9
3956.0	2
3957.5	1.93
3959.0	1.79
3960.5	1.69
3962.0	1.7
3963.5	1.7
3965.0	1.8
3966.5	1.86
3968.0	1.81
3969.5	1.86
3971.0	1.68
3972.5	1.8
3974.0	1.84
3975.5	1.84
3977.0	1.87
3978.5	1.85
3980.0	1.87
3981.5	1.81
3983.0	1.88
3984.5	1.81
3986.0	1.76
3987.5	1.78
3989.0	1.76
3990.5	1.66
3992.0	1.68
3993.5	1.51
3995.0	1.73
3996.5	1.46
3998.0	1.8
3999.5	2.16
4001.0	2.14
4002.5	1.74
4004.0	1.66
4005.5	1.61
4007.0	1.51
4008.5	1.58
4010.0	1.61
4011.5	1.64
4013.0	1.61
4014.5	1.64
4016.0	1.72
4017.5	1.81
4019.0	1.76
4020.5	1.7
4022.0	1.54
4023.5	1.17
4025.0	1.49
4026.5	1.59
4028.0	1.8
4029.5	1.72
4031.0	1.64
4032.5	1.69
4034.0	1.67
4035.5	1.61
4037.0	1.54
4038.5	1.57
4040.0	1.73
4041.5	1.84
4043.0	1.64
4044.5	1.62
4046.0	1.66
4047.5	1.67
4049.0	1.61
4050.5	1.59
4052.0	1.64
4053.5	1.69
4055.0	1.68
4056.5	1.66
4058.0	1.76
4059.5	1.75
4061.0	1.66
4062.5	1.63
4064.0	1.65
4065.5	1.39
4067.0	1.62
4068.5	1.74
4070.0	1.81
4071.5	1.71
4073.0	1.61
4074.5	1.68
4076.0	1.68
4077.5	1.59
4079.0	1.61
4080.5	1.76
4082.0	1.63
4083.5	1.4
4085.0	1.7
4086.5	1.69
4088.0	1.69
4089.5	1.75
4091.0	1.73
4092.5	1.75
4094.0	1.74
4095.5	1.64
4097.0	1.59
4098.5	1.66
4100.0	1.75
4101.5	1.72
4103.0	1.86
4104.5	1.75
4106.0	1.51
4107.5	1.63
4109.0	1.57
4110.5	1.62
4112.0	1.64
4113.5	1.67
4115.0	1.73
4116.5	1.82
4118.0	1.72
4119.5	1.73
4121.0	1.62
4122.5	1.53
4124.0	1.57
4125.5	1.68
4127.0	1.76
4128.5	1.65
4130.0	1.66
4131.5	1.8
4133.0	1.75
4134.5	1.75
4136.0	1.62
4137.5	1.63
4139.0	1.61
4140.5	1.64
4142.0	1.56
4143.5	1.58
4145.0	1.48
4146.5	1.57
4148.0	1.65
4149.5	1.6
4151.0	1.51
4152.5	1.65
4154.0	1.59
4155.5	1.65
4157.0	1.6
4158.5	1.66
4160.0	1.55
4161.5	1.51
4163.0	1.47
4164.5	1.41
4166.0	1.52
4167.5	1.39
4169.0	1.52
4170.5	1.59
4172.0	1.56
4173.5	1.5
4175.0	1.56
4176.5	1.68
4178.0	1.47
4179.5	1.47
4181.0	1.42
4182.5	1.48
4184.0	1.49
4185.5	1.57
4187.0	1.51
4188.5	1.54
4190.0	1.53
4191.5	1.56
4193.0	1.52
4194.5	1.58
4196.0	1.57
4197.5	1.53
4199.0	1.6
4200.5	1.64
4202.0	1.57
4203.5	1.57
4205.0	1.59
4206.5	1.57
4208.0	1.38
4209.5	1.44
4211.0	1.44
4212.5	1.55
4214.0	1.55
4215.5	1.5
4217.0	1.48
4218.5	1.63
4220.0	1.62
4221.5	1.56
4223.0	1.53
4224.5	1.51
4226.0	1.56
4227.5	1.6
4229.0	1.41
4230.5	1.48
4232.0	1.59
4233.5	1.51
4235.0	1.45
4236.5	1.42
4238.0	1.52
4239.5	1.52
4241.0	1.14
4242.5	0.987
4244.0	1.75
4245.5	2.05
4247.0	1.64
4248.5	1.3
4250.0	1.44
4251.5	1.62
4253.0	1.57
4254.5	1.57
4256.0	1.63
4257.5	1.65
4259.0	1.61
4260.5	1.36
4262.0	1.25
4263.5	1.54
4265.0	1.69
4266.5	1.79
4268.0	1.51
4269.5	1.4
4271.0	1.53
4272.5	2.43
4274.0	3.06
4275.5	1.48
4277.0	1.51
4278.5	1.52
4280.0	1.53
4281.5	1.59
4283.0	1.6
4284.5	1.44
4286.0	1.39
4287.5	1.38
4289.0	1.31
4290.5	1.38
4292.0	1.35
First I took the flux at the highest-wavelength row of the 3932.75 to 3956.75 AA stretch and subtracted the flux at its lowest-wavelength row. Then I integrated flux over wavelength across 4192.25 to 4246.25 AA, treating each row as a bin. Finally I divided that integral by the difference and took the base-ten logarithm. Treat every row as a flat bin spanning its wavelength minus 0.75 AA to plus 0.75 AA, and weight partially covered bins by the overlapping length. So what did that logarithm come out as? 2.41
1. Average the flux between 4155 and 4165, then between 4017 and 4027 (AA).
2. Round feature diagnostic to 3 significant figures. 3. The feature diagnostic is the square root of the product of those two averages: 1.56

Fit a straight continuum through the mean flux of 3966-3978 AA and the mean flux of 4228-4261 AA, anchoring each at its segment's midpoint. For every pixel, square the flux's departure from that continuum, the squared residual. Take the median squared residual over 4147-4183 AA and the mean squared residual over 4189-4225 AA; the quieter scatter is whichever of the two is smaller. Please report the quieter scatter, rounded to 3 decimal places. 0.004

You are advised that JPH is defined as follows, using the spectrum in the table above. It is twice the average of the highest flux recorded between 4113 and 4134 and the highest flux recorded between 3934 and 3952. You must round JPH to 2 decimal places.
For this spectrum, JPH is 3.96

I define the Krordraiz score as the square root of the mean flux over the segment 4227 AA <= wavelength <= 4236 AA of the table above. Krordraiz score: 1.23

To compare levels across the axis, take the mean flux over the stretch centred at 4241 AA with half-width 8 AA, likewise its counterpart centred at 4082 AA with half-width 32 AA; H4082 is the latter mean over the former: 1.12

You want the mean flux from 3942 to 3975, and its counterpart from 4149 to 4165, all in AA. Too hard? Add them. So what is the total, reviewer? 3.4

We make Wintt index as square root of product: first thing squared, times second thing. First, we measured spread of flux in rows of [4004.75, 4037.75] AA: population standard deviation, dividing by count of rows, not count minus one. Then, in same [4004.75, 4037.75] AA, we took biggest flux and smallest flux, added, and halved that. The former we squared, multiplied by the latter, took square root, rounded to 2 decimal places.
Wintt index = 0.16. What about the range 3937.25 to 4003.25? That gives 0.18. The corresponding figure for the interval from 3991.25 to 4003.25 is 0.32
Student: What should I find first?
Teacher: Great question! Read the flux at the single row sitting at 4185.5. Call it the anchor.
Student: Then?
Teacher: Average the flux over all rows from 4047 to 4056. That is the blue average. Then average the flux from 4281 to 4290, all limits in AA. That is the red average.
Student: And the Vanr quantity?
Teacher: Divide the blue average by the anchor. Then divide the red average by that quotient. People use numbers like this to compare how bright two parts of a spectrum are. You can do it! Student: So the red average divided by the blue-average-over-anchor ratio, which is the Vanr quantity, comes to 1.38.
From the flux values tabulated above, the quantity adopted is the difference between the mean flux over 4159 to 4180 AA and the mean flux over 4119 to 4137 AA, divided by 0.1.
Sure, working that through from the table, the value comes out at -1.6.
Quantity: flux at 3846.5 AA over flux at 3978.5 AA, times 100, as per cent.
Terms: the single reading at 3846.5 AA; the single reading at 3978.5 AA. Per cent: 109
